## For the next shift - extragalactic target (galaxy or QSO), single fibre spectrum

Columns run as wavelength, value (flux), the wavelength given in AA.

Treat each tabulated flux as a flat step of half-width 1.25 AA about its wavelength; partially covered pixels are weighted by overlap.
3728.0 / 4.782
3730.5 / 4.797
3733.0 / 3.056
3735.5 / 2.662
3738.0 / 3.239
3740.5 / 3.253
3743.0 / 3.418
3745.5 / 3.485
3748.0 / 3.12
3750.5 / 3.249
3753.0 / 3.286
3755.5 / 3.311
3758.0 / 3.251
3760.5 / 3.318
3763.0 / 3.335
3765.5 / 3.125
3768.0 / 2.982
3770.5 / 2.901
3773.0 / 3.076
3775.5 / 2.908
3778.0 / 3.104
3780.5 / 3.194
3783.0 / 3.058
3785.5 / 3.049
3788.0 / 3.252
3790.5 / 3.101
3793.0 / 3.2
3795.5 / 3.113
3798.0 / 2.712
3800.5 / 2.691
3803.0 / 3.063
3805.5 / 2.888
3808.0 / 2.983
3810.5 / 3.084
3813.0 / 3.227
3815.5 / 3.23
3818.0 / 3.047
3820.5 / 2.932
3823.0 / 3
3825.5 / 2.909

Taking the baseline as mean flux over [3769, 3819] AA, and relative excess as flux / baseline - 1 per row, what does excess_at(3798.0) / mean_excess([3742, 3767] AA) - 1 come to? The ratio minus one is -2.4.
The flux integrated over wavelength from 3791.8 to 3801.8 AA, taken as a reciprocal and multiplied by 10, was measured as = 0.341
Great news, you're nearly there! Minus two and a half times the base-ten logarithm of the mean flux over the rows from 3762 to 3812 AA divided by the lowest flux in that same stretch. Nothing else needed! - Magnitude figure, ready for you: -0.13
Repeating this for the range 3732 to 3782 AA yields -0.19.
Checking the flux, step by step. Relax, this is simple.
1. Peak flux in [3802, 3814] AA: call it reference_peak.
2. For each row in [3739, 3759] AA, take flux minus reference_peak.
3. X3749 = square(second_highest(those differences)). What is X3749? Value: 0.0365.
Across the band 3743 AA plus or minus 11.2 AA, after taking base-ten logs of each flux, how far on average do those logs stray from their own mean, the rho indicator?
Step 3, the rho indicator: 0.024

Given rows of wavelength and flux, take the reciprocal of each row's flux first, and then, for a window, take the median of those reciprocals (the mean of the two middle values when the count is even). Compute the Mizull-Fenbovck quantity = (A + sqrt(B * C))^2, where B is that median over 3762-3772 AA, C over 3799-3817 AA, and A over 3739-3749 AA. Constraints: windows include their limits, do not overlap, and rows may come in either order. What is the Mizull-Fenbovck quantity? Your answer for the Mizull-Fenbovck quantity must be 0.393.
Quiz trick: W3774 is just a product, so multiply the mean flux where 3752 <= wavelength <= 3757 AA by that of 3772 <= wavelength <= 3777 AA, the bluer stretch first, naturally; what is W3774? 9.87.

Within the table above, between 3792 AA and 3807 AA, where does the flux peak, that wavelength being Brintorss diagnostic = 3793.0 AA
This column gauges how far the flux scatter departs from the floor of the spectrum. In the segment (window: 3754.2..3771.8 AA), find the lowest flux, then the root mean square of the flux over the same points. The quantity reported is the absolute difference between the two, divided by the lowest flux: 0.096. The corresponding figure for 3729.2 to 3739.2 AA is 0.327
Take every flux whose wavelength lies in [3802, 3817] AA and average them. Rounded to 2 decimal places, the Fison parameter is 3.08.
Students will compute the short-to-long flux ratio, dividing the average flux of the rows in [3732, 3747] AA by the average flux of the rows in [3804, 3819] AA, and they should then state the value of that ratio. 1.04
